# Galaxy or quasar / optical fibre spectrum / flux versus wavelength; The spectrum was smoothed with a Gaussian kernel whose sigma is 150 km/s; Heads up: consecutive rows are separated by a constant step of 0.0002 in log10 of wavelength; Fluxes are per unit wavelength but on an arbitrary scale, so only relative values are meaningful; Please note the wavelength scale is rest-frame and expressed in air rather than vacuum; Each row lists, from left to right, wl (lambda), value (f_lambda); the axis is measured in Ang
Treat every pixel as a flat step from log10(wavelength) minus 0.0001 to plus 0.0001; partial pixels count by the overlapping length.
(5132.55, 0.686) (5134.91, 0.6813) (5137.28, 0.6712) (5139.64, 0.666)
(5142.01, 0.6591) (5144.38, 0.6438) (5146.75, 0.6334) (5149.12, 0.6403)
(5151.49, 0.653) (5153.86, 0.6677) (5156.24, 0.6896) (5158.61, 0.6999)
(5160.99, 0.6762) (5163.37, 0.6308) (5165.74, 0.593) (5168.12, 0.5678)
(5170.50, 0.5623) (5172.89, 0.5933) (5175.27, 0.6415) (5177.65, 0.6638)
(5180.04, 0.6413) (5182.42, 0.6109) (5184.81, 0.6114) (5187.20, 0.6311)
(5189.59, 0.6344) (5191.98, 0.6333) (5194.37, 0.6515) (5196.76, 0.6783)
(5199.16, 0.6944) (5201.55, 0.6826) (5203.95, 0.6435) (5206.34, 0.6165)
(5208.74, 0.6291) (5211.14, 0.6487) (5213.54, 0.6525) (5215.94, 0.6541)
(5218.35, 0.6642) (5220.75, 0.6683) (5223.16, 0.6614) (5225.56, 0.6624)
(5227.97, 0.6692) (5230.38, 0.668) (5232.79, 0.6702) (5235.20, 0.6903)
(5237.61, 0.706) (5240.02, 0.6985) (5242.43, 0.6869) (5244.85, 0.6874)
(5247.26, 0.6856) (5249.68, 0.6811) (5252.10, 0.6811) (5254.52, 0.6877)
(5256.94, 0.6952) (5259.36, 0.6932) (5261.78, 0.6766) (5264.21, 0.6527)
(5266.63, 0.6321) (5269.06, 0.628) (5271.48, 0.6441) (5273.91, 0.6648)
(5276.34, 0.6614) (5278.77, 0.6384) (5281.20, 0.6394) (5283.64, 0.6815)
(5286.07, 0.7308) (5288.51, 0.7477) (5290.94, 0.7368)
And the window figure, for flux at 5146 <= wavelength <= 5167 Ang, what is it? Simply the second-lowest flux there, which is 0.6308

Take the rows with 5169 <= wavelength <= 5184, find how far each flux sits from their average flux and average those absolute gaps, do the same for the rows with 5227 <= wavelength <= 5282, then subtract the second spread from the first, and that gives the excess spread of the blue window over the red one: 0.011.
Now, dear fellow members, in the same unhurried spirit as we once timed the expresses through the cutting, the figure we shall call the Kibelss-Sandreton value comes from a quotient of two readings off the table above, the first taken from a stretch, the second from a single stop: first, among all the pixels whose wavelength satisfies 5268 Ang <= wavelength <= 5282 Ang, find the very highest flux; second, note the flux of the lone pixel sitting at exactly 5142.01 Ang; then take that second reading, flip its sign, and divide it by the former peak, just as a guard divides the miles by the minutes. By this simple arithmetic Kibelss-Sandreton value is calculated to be -0.99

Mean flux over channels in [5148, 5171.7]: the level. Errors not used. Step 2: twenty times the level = 12.8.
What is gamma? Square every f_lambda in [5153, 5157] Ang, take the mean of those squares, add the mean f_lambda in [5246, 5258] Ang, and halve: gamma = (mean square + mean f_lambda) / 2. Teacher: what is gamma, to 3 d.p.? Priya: 0.573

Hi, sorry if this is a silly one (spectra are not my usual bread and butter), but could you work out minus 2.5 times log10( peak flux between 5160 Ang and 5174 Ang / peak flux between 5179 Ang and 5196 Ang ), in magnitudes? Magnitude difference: -0.040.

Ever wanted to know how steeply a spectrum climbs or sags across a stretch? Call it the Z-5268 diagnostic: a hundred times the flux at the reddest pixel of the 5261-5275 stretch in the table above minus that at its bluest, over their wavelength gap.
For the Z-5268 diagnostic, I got -0.10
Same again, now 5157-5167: -1.50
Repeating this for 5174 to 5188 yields -0.09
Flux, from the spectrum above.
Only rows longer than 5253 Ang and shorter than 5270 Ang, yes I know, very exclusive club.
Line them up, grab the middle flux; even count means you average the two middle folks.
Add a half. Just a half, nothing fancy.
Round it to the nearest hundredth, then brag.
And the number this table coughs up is 1.18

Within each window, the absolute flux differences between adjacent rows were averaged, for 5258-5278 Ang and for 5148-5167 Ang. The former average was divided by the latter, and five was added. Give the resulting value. 5.63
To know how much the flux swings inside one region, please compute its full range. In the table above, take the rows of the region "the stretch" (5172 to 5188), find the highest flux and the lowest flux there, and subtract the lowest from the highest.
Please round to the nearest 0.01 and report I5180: 0.07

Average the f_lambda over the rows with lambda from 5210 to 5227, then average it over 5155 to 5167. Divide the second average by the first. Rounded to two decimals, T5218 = 1.00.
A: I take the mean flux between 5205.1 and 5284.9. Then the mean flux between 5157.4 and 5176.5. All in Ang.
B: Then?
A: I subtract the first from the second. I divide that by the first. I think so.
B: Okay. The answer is -0.068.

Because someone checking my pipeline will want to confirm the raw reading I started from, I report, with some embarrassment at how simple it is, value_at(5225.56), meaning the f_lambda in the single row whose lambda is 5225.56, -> 0.6624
